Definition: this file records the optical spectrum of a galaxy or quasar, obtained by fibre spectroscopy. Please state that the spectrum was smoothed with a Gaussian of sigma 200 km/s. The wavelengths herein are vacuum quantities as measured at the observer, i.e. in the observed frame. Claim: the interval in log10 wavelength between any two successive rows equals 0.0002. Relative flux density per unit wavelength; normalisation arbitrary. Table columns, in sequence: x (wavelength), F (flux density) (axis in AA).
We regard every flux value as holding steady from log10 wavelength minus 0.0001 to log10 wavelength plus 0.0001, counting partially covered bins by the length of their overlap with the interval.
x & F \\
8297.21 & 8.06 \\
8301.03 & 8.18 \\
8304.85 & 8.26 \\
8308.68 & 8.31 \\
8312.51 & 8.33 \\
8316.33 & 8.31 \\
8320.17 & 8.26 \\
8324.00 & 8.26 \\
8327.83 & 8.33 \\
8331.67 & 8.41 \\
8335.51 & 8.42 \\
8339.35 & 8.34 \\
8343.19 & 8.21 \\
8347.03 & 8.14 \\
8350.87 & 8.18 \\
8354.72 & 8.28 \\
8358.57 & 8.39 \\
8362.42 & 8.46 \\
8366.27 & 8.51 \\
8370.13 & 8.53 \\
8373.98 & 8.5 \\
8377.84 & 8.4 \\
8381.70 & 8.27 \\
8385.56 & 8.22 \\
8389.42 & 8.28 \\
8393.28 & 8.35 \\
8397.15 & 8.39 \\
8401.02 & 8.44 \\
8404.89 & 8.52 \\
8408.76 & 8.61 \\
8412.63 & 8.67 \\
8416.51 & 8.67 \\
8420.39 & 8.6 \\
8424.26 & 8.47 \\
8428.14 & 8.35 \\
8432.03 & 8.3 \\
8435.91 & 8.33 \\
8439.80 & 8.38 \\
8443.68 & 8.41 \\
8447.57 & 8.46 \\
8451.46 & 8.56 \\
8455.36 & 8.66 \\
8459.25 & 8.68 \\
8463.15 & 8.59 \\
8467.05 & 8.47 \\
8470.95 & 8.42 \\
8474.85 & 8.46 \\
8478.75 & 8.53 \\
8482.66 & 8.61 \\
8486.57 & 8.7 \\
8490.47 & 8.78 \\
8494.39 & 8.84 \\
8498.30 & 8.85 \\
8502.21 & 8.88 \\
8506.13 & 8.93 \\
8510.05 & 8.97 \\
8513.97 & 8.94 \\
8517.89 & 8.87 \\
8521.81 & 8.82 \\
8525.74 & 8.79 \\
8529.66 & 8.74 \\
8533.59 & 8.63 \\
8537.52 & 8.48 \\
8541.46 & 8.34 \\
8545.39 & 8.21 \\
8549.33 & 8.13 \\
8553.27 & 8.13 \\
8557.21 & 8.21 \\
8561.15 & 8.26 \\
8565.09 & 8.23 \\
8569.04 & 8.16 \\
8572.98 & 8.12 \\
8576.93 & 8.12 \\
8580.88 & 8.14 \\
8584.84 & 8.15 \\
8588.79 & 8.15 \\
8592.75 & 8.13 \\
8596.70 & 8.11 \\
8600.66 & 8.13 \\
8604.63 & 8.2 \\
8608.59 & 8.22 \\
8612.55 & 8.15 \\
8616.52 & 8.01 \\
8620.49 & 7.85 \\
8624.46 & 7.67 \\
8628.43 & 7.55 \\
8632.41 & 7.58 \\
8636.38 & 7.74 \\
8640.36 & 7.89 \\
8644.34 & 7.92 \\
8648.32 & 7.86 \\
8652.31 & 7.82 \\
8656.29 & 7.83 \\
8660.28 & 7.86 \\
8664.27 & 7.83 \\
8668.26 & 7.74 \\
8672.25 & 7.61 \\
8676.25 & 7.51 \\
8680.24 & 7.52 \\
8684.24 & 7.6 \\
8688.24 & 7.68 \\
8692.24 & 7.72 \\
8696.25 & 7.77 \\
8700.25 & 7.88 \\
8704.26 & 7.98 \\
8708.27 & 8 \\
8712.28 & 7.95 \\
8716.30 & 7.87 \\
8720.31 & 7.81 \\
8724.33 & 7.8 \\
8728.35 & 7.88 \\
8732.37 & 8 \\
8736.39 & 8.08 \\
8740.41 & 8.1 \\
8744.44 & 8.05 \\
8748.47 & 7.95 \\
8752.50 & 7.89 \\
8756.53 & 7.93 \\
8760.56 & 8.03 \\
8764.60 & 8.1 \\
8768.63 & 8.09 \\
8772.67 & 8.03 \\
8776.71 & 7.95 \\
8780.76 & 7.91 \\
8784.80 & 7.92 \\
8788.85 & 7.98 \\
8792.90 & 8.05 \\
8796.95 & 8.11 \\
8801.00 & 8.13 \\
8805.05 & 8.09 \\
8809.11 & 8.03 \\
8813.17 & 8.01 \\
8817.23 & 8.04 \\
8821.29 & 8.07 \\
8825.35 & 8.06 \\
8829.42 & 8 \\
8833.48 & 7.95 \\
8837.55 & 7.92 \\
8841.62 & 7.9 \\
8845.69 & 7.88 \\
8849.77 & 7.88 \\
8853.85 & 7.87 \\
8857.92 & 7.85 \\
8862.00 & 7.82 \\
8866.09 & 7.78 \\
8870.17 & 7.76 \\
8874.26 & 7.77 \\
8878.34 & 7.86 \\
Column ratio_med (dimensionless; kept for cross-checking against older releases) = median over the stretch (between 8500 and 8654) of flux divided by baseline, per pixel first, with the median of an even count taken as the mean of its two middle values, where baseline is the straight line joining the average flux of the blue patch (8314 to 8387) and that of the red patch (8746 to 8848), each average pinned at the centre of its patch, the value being 1.00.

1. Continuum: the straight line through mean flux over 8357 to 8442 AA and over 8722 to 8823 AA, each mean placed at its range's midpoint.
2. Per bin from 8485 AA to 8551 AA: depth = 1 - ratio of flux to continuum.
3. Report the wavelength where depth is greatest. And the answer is 8549.33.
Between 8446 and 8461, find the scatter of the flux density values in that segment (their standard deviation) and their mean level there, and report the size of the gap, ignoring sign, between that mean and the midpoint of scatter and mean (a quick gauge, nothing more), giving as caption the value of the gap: 4.25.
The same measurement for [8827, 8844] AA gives 3.95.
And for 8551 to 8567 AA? 4.08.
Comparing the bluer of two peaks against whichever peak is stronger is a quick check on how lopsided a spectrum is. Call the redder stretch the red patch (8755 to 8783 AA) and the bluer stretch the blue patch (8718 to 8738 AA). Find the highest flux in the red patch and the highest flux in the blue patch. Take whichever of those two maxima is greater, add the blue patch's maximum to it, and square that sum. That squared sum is 262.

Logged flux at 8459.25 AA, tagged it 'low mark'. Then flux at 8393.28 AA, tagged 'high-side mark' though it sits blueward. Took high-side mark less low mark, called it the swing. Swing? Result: -0.33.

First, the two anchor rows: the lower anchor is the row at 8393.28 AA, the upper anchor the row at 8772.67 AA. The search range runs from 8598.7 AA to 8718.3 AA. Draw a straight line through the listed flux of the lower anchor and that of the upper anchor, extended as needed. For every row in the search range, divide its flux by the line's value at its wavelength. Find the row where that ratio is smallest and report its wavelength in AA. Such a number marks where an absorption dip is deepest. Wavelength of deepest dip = 8676.25 AA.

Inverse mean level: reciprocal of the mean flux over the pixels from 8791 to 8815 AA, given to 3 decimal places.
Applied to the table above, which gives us 0.124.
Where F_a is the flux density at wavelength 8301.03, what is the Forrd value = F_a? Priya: 8.18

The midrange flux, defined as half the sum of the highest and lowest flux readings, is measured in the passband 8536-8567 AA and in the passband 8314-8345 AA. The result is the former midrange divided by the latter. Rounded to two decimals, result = 1.00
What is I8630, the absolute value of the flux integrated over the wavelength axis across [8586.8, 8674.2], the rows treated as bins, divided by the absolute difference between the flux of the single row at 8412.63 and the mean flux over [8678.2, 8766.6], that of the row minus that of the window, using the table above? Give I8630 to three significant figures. 886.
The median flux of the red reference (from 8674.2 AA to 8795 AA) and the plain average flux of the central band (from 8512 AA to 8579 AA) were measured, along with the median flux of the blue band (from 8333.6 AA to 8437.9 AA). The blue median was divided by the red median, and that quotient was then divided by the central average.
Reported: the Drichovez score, 0.1255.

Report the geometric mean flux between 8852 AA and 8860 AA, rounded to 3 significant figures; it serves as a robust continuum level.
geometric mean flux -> 7.86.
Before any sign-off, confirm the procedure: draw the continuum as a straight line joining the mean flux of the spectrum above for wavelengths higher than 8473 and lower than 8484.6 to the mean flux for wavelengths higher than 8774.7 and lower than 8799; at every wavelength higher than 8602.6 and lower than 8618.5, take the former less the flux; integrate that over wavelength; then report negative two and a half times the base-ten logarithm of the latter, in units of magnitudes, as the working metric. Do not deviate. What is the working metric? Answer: -0.97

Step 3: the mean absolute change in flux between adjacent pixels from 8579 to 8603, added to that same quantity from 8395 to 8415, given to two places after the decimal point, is 0.08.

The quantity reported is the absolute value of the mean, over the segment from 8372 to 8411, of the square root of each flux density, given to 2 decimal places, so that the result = 2.90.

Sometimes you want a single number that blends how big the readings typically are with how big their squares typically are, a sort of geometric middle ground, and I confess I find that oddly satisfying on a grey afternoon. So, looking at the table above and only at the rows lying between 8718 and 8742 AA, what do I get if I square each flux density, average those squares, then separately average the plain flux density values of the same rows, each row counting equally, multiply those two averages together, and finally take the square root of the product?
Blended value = 22.4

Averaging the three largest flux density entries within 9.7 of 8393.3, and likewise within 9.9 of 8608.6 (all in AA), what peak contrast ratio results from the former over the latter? 1.02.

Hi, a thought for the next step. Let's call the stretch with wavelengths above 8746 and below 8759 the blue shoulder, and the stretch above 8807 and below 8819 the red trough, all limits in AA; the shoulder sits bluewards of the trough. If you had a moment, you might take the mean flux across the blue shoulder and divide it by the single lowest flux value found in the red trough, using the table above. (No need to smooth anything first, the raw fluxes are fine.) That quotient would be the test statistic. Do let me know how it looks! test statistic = 0.99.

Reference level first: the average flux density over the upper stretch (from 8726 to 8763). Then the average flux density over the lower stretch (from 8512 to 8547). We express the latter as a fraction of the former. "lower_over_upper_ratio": 1.08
